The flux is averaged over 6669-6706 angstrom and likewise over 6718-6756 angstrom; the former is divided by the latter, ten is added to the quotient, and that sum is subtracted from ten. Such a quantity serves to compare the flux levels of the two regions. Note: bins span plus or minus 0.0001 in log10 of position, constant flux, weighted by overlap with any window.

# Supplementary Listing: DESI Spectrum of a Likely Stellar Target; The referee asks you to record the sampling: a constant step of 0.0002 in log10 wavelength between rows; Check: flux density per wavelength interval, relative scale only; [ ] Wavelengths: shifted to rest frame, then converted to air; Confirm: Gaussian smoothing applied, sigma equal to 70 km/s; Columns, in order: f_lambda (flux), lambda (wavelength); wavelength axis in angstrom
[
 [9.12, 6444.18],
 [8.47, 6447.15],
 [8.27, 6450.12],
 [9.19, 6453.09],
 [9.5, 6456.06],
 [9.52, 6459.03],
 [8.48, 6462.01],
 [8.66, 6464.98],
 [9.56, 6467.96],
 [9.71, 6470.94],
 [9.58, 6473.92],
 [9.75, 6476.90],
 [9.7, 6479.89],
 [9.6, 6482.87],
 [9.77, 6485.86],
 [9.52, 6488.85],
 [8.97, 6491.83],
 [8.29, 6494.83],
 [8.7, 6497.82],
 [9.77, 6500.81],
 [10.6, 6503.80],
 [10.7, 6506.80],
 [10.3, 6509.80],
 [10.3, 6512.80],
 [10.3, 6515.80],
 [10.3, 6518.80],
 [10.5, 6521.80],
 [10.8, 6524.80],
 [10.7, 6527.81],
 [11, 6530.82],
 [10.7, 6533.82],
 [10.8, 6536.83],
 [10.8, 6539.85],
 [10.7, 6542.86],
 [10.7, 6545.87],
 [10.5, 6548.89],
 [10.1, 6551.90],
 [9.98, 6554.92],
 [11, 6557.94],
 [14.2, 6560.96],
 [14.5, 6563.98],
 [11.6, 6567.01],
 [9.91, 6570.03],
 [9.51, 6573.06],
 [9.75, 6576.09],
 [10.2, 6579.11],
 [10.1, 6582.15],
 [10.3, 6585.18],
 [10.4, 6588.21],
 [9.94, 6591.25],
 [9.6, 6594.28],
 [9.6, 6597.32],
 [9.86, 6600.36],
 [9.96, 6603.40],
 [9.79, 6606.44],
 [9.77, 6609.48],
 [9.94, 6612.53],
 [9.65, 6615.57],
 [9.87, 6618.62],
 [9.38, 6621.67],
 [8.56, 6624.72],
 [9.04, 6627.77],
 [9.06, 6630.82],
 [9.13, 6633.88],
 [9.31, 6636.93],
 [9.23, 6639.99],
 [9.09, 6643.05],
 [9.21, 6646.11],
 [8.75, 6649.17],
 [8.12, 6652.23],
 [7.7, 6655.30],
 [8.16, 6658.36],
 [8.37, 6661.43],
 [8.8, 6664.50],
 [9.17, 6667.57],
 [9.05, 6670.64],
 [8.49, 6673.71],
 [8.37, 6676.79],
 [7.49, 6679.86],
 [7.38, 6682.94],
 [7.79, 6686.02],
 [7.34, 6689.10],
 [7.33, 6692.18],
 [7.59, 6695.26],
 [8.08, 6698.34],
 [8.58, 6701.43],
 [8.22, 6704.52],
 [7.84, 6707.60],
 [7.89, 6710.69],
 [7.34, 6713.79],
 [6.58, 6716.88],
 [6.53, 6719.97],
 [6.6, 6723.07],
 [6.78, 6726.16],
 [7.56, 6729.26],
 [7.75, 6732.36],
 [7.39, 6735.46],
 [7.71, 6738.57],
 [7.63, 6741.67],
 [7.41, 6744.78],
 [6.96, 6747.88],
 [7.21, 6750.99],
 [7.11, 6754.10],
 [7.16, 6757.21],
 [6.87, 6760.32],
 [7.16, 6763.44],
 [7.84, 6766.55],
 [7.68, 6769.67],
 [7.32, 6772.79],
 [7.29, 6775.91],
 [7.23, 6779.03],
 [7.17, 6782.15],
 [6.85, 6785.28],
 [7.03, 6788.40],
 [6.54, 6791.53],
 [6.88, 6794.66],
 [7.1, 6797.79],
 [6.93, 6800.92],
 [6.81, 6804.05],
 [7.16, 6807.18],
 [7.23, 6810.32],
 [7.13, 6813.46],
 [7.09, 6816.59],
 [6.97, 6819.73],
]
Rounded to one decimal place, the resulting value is -1.1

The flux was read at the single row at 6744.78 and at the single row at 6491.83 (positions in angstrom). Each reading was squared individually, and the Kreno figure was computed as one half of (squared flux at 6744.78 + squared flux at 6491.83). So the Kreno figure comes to 68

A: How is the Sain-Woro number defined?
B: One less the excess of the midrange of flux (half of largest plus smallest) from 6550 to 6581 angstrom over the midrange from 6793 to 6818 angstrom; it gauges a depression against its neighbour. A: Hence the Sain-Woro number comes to -4.0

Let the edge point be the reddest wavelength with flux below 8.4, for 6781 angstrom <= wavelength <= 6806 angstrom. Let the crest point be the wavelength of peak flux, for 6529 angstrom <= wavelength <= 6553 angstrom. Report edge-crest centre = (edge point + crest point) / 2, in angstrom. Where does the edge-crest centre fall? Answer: 6667.4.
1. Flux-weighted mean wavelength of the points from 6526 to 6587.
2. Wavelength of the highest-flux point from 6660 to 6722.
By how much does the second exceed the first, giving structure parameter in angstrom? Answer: 111.3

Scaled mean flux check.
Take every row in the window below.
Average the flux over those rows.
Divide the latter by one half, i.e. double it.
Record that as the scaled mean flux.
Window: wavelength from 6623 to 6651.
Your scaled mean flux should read 18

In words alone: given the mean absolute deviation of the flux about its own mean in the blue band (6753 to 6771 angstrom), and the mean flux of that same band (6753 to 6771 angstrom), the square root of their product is 1.49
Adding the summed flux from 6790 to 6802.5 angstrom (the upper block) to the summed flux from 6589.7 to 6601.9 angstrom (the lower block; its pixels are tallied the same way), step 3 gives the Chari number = 66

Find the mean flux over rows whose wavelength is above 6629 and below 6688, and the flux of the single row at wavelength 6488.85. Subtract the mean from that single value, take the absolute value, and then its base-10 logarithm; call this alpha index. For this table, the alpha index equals 0.0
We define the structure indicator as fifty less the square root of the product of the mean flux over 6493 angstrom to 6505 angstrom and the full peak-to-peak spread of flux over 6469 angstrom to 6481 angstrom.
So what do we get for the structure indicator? 48.7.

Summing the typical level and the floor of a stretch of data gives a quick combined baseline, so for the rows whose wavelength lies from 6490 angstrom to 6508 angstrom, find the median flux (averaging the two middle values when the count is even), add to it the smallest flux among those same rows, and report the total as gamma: 18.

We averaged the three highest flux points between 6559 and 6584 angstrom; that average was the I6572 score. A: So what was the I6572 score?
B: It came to 13.4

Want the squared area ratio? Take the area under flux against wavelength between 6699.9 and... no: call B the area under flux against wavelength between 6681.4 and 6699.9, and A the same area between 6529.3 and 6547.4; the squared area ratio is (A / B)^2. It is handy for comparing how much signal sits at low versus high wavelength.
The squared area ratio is 1.93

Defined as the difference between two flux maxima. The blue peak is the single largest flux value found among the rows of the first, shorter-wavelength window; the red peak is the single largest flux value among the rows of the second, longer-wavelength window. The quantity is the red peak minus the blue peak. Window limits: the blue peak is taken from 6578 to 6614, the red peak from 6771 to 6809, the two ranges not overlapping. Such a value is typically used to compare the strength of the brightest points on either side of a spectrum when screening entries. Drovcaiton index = -3.1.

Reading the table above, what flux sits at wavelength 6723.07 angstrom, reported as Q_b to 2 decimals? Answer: 6.60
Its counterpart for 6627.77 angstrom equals 9.04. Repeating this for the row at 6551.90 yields 10.10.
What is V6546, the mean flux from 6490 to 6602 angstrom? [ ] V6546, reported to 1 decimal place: 10.4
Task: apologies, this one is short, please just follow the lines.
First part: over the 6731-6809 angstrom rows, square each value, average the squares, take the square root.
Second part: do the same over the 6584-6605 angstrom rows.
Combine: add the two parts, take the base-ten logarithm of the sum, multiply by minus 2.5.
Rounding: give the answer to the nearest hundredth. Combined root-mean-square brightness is -3.09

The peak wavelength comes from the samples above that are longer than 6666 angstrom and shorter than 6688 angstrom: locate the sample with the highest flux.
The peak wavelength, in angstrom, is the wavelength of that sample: 6667.57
